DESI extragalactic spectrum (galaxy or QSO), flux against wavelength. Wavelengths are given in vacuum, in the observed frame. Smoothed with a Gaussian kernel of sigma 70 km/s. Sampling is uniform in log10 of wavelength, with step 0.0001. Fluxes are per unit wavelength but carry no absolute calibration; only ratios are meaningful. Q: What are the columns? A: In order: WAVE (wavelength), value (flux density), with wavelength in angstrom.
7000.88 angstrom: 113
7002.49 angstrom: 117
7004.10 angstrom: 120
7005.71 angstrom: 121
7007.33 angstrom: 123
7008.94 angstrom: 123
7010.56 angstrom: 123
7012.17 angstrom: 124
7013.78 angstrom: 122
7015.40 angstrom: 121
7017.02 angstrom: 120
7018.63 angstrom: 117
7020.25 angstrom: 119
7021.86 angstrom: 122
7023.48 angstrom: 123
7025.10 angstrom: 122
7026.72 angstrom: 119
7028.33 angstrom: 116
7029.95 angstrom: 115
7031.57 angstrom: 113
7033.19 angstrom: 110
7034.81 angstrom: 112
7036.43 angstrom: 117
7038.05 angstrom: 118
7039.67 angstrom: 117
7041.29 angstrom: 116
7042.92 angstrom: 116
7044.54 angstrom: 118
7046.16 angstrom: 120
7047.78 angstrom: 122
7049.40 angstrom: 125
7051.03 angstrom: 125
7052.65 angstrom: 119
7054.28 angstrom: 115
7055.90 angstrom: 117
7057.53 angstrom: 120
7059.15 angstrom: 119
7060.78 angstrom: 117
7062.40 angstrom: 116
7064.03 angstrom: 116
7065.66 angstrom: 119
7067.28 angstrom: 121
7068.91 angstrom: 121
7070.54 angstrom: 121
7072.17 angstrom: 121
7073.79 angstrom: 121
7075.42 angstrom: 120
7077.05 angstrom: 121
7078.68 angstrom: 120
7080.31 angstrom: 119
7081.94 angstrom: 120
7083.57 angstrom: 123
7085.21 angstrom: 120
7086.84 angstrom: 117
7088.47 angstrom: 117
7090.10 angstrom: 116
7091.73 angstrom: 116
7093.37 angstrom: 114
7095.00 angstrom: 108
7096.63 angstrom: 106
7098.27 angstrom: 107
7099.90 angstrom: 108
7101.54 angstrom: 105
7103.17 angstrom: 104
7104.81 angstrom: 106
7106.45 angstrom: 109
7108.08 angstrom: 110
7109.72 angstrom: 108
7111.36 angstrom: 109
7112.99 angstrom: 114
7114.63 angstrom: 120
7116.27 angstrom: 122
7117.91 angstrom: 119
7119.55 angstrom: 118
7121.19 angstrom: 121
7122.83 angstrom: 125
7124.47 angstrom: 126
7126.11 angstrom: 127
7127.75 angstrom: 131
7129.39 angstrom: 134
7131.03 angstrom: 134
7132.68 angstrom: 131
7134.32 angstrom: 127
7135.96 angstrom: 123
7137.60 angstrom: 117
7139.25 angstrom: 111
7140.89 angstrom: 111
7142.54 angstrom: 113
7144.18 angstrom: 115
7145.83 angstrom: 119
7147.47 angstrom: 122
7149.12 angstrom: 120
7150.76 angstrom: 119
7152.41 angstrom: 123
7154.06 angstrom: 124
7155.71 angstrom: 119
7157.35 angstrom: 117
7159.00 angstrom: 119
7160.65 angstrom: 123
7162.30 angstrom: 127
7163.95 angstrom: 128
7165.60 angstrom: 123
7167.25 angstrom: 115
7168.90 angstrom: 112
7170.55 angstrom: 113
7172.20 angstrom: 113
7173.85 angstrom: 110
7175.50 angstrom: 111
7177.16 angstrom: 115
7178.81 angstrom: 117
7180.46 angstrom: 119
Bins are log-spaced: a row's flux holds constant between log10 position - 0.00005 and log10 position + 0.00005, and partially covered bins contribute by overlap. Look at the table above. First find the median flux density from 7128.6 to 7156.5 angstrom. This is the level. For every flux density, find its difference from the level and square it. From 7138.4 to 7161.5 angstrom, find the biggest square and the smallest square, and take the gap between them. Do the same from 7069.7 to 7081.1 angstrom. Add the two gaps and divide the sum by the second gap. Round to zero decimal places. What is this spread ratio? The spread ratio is 82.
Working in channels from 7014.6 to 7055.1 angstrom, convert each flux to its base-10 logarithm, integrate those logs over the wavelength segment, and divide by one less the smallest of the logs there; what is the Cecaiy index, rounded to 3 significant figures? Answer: -80.6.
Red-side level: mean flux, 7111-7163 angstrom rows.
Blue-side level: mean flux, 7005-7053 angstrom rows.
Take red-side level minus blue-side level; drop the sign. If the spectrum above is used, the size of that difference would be 2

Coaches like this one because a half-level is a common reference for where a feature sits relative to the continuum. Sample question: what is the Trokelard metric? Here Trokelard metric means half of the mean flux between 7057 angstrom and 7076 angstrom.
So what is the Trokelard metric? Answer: 59.7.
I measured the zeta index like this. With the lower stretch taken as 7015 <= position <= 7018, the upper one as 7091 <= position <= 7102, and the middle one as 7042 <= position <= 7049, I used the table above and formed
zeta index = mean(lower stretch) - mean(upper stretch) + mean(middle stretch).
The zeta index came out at 130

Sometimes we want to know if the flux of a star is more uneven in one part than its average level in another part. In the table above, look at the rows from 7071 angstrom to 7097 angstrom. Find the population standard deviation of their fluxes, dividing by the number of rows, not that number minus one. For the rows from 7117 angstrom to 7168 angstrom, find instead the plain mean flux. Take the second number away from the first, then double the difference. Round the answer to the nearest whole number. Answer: -235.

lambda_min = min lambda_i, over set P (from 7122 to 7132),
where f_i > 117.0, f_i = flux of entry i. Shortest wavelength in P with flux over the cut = 7122.83 angstrom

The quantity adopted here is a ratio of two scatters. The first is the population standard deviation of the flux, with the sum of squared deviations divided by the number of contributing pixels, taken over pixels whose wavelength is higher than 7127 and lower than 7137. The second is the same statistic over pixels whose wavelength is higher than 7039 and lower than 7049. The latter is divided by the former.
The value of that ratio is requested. 0.56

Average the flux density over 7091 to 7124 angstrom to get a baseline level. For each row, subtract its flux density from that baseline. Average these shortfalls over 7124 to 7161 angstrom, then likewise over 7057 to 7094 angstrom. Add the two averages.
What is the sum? -16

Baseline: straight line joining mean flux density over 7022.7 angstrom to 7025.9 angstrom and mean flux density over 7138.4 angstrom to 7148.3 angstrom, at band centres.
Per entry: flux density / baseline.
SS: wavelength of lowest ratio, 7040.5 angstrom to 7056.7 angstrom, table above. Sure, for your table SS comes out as 7054.28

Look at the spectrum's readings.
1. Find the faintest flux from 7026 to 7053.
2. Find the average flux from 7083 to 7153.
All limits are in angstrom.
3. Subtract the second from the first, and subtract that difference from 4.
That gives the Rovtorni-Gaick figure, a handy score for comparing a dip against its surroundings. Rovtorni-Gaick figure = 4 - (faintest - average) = 11.3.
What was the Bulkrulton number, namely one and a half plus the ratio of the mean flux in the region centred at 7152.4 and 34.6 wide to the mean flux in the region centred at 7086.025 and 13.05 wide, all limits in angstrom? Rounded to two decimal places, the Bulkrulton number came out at 2.50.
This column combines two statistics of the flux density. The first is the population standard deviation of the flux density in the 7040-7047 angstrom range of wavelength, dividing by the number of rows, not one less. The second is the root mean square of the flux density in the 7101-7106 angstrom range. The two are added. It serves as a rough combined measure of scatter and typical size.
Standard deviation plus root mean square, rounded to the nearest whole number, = 107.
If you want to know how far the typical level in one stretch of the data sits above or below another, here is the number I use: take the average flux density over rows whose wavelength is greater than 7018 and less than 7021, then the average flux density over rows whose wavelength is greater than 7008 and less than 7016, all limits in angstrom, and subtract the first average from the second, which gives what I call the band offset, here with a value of 5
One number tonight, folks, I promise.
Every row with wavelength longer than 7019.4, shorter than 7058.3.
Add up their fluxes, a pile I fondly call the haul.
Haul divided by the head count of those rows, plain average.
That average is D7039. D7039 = 118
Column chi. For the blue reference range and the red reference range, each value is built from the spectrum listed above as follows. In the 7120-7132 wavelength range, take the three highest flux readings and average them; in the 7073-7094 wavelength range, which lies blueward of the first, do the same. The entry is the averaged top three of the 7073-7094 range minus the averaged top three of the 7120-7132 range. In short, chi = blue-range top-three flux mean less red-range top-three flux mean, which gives -11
